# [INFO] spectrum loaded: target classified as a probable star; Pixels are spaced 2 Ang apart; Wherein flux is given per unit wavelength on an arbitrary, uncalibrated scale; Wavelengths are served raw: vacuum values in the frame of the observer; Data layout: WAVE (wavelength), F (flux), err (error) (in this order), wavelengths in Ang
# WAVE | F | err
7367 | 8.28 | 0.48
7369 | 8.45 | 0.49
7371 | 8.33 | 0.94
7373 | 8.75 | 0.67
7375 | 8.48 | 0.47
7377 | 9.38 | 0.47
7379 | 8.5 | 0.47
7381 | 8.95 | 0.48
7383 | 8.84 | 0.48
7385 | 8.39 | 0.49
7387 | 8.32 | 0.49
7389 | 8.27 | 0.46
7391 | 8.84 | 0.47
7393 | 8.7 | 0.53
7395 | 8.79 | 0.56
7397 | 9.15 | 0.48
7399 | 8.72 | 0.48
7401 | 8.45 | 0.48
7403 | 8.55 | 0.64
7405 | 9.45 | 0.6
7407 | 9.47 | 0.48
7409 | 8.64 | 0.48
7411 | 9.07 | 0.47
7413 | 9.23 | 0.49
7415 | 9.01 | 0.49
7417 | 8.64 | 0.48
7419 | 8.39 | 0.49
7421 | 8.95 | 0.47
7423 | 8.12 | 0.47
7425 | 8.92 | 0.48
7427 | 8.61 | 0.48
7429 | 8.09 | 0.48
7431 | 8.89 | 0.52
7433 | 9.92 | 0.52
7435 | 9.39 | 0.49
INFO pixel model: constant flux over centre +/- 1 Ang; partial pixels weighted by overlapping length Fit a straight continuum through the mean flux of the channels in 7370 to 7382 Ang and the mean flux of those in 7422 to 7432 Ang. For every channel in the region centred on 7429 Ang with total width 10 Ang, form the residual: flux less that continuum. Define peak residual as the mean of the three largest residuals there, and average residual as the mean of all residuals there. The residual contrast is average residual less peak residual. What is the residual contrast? -0.36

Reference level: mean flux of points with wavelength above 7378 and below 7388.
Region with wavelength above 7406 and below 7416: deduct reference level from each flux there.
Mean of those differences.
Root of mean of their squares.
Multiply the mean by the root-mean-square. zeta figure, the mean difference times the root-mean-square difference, 0.27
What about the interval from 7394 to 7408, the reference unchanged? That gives 0.18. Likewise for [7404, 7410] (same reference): 0.41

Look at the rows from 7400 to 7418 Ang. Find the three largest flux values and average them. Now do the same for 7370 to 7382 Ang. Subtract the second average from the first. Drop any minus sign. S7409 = 0.36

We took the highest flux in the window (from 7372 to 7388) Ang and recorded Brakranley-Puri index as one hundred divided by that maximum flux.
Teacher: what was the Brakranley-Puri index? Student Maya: 10.7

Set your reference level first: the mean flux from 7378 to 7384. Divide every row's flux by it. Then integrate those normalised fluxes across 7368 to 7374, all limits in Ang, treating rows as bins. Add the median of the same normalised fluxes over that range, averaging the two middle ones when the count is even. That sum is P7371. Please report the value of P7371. 6.79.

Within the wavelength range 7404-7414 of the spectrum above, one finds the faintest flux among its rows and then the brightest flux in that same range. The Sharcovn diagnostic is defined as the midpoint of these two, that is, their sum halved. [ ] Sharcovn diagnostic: 9.1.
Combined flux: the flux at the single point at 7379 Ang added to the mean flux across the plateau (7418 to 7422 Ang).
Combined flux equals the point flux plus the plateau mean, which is 17.2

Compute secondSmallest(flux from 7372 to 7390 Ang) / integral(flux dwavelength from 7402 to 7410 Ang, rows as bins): 0.12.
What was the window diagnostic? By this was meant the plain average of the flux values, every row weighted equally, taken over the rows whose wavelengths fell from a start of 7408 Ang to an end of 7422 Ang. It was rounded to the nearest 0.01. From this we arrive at 8.85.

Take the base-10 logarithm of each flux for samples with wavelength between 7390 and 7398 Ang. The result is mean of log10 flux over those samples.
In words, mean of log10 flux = 0.948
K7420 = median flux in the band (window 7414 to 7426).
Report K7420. 8.78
